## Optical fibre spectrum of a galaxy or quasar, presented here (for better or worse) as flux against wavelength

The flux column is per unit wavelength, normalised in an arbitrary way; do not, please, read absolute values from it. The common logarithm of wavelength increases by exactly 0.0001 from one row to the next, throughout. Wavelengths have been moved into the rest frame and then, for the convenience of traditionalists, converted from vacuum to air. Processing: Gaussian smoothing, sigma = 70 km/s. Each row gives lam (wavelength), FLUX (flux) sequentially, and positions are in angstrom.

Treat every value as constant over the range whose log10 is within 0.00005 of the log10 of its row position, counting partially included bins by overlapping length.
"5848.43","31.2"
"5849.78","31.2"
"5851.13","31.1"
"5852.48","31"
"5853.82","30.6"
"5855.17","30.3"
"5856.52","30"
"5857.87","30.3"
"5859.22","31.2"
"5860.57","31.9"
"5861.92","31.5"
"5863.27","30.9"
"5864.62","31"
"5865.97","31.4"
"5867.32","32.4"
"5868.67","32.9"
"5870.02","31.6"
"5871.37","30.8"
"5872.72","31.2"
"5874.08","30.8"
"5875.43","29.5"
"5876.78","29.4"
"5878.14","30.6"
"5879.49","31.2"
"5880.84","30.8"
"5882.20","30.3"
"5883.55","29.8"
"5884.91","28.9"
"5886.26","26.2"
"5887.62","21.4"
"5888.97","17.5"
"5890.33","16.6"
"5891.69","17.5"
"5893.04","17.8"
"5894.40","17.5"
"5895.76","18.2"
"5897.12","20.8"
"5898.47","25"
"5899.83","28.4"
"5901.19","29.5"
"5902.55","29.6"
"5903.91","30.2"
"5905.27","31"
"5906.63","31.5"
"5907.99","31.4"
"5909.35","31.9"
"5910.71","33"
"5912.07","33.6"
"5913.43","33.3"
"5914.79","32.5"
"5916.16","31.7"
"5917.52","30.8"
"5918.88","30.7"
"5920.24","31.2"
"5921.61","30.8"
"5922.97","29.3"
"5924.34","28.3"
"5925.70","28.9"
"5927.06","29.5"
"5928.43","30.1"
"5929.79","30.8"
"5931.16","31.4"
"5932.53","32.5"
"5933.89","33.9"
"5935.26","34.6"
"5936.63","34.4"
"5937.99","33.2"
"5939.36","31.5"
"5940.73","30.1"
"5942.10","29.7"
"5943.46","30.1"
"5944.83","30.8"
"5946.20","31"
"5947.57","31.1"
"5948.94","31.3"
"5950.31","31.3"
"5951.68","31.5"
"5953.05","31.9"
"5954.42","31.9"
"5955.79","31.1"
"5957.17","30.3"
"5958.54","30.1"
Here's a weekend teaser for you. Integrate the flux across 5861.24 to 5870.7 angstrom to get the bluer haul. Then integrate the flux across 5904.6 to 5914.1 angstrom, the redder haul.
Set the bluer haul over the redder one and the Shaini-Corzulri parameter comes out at 0.98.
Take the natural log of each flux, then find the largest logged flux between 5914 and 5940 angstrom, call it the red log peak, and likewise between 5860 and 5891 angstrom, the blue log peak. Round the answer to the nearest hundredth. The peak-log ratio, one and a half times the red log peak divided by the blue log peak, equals 1.52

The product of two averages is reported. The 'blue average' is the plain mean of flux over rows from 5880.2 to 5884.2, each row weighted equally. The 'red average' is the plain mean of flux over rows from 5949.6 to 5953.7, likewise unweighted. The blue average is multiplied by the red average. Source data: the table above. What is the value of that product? 956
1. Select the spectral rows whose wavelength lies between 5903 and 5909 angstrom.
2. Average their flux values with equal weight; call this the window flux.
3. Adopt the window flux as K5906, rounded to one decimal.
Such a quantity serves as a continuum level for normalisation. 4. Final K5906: 31.0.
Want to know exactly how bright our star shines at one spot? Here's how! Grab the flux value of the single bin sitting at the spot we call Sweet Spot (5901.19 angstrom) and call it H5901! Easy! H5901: 29.5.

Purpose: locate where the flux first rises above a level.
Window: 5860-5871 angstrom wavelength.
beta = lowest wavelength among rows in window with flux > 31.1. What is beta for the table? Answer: 5860.57 angstrom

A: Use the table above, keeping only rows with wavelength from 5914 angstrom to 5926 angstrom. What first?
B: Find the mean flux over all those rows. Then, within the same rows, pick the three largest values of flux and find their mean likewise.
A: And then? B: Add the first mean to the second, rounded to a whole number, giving 62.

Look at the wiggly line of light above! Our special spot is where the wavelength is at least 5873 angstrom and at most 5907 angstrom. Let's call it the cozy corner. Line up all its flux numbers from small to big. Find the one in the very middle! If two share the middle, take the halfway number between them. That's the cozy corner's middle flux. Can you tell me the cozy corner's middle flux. 29.4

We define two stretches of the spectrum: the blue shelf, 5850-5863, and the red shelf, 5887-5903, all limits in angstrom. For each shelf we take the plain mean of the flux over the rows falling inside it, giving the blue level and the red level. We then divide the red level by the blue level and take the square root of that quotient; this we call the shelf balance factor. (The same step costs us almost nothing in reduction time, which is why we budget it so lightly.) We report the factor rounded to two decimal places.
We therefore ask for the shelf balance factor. 0.84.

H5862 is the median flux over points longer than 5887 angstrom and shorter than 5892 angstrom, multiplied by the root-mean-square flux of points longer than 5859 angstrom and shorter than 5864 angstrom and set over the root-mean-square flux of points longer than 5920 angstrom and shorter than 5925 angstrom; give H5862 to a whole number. 18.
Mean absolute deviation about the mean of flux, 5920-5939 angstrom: 1.7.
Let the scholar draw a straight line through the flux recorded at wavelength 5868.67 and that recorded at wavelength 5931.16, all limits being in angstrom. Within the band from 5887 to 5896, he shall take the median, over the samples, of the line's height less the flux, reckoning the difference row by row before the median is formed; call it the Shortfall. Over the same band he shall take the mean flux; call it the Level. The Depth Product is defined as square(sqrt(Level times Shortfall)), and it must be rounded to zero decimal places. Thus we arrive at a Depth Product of 267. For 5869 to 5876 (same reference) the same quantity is 61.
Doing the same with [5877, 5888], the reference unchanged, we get 72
